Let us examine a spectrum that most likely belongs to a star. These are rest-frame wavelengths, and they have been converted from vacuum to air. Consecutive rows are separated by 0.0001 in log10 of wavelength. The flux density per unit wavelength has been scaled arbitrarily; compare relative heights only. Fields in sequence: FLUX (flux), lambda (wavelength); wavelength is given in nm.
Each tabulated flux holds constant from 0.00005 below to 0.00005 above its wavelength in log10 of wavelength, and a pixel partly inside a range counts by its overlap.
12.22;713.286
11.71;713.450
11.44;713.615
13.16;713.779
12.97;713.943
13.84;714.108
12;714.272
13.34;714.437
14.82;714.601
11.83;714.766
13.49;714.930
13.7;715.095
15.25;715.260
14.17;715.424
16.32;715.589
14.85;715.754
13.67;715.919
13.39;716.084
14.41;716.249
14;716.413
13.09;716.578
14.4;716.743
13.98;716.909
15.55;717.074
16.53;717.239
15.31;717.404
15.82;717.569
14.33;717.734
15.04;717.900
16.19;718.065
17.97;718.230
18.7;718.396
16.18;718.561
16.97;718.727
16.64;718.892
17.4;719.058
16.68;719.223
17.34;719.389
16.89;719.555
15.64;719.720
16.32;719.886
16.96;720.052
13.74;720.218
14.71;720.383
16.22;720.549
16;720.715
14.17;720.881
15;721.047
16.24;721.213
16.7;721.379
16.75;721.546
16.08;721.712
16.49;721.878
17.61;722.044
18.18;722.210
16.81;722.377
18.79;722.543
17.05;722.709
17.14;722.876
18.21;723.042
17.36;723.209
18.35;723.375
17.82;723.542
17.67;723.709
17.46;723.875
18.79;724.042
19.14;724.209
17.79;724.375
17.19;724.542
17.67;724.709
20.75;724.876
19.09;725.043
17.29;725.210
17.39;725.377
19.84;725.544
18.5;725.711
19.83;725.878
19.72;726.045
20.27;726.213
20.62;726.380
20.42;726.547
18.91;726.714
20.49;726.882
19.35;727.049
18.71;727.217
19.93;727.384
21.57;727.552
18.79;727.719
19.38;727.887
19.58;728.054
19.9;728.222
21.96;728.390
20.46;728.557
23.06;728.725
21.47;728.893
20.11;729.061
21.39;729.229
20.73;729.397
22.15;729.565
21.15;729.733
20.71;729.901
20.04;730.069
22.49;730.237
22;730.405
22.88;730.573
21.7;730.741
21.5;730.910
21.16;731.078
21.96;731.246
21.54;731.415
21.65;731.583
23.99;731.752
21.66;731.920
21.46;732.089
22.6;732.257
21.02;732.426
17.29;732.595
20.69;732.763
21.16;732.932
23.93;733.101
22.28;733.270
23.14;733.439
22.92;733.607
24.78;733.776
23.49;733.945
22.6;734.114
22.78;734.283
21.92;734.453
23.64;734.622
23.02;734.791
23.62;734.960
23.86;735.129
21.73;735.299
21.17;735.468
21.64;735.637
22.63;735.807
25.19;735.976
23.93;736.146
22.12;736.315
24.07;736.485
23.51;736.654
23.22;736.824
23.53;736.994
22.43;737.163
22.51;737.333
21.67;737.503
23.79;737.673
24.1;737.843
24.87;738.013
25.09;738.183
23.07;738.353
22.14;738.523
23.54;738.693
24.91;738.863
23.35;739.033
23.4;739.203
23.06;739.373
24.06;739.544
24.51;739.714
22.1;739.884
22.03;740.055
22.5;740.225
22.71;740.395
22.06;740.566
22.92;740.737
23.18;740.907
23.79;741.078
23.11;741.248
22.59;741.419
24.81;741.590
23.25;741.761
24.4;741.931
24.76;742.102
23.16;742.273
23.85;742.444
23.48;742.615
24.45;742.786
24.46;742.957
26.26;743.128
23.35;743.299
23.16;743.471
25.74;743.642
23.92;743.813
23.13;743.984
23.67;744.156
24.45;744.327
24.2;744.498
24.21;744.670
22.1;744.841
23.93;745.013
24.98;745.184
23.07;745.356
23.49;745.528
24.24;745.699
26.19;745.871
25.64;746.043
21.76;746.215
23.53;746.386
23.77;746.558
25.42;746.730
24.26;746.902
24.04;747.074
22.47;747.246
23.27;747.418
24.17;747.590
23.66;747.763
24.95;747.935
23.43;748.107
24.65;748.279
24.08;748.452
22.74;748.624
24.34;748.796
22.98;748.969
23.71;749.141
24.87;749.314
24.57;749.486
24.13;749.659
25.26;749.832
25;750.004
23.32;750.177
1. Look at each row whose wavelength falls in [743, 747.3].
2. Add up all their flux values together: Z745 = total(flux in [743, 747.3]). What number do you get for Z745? 601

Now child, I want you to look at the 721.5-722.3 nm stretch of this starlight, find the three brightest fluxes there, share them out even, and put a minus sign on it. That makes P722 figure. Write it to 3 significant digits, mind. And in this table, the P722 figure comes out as -17.5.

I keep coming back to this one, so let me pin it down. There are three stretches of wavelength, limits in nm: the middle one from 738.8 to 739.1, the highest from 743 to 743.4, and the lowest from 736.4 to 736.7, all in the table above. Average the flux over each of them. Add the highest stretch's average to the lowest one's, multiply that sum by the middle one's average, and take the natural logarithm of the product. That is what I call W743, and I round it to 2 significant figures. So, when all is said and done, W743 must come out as 7.1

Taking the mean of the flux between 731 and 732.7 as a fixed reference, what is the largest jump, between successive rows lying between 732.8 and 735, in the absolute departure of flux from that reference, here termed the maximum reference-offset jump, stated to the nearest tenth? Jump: 2.2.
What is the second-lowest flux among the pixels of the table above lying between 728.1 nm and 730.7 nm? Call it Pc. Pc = 20.04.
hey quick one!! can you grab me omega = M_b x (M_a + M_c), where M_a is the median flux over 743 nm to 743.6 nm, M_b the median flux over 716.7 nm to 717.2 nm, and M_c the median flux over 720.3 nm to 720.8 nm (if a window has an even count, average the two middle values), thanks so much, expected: 567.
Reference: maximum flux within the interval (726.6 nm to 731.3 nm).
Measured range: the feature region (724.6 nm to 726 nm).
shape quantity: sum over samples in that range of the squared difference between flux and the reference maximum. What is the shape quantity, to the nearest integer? 157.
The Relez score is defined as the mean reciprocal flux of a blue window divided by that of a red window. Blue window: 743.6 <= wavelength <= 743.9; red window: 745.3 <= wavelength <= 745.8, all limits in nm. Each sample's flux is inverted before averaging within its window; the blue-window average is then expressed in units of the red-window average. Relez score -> 1.0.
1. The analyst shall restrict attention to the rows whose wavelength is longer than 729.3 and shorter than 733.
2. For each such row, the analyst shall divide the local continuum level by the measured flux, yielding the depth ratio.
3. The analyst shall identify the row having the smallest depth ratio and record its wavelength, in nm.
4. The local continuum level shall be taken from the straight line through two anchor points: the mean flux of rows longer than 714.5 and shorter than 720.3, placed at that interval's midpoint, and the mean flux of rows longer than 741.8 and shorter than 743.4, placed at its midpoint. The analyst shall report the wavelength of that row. 731.752 nm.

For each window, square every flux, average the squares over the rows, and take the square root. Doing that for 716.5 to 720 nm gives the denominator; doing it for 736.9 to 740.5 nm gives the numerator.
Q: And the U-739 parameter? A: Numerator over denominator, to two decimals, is 1.45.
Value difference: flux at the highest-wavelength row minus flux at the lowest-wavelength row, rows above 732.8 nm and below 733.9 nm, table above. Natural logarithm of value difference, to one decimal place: 1.3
